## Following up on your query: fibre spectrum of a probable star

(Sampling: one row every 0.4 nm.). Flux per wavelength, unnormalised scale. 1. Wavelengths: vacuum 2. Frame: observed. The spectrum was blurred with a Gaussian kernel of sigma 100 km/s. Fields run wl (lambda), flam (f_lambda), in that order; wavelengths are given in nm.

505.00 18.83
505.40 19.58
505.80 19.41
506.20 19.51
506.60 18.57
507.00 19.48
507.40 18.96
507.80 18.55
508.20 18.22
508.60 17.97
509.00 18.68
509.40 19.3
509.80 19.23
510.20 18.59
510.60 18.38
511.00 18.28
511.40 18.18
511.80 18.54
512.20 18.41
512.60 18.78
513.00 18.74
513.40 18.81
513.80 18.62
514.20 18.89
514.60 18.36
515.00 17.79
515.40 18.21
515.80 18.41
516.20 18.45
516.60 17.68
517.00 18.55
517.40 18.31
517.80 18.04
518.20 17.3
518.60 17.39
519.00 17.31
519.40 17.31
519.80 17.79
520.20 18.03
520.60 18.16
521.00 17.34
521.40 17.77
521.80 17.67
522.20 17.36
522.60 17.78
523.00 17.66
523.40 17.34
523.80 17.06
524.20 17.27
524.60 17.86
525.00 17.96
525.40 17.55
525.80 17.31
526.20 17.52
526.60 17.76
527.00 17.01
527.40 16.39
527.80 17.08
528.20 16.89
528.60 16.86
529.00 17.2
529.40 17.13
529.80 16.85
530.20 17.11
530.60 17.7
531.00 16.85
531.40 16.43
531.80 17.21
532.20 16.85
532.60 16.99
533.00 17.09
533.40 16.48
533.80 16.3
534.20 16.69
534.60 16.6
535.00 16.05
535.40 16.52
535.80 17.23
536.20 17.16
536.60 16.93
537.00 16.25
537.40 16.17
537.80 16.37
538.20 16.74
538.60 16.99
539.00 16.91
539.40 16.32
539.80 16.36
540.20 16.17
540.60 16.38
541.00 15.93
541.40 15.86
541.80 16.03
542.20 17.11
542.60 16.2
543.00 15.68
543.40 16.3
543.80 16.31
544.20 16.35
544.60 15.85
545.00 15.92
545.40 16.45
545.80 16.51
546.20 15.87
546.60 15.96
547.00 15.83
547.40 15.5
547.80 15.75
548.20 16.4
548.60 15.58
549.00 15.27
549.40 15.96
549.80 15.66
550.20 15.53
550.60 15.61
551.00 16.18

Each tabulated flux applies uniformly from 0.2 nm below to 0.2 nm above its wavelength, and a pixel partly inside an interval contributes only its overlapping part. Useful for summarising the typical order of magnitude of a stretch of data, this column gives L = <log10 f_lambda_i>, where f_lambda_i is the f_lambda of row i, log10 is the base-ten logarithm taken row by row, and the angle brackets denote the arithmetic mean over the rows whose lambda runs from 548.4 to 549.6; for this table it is 1.19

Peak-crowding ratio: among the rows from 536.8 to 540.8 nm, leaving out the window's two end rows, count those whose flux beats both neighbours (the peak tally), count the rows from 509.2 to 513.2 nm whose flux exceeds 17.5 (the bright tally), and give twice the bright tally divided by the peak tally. 10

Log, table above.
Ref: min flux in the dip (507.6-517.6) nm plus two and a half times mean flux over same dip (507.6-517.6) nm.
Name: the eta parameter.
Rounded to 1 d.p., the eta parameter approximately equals 63.9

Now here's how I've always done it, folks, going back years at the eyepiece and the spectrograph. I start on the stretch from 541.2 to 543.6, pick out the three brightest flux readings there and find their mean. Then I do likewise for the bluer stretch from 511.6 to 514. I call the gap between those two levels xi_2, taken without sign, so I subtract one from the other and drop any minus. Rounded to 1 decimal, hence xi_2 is 2.2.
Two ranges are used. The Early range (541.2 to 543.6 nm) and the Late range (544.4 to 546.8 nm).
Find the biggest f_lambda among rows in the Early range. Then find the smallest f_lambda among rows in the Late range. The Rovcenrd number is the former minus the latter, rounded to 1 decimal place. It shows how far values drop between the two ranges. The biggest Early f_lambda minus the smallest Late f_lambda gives 1.3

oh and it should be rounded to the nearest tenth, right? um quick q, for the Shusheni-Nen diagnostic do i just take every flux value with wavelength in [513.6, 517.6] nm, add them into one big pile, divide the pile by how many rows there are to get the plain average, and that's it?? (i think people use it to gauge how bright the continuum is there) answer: 18.3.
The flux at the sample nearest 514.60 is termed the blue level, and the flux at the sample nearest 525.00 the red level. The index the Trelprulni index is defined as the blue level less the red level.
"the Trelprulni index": 0.4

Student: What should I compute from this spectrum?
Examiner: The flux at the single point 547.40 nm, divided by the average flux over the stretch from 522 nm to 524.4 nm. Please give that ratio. 0.890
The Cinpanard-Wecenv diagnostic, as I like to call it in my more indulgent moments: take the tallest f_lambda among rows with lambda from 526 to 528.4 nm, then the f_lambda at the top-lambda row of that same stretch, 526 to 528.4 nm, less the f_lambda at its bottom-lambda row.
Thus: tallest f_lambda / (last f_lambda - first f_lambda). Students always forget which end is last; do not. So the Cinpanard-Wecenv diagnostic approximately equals -28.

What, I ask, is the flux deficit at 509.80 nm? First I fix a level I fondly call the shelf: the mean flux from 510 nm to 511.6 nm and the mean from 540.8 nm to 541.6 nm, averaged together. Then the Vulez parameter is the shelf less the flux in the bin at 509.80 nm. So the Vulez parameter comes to -2.10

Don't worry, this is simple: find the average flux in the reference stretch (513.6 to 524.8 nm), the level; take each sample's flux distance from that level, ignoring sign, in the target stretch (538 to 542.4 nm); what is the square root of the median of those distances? 1.2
